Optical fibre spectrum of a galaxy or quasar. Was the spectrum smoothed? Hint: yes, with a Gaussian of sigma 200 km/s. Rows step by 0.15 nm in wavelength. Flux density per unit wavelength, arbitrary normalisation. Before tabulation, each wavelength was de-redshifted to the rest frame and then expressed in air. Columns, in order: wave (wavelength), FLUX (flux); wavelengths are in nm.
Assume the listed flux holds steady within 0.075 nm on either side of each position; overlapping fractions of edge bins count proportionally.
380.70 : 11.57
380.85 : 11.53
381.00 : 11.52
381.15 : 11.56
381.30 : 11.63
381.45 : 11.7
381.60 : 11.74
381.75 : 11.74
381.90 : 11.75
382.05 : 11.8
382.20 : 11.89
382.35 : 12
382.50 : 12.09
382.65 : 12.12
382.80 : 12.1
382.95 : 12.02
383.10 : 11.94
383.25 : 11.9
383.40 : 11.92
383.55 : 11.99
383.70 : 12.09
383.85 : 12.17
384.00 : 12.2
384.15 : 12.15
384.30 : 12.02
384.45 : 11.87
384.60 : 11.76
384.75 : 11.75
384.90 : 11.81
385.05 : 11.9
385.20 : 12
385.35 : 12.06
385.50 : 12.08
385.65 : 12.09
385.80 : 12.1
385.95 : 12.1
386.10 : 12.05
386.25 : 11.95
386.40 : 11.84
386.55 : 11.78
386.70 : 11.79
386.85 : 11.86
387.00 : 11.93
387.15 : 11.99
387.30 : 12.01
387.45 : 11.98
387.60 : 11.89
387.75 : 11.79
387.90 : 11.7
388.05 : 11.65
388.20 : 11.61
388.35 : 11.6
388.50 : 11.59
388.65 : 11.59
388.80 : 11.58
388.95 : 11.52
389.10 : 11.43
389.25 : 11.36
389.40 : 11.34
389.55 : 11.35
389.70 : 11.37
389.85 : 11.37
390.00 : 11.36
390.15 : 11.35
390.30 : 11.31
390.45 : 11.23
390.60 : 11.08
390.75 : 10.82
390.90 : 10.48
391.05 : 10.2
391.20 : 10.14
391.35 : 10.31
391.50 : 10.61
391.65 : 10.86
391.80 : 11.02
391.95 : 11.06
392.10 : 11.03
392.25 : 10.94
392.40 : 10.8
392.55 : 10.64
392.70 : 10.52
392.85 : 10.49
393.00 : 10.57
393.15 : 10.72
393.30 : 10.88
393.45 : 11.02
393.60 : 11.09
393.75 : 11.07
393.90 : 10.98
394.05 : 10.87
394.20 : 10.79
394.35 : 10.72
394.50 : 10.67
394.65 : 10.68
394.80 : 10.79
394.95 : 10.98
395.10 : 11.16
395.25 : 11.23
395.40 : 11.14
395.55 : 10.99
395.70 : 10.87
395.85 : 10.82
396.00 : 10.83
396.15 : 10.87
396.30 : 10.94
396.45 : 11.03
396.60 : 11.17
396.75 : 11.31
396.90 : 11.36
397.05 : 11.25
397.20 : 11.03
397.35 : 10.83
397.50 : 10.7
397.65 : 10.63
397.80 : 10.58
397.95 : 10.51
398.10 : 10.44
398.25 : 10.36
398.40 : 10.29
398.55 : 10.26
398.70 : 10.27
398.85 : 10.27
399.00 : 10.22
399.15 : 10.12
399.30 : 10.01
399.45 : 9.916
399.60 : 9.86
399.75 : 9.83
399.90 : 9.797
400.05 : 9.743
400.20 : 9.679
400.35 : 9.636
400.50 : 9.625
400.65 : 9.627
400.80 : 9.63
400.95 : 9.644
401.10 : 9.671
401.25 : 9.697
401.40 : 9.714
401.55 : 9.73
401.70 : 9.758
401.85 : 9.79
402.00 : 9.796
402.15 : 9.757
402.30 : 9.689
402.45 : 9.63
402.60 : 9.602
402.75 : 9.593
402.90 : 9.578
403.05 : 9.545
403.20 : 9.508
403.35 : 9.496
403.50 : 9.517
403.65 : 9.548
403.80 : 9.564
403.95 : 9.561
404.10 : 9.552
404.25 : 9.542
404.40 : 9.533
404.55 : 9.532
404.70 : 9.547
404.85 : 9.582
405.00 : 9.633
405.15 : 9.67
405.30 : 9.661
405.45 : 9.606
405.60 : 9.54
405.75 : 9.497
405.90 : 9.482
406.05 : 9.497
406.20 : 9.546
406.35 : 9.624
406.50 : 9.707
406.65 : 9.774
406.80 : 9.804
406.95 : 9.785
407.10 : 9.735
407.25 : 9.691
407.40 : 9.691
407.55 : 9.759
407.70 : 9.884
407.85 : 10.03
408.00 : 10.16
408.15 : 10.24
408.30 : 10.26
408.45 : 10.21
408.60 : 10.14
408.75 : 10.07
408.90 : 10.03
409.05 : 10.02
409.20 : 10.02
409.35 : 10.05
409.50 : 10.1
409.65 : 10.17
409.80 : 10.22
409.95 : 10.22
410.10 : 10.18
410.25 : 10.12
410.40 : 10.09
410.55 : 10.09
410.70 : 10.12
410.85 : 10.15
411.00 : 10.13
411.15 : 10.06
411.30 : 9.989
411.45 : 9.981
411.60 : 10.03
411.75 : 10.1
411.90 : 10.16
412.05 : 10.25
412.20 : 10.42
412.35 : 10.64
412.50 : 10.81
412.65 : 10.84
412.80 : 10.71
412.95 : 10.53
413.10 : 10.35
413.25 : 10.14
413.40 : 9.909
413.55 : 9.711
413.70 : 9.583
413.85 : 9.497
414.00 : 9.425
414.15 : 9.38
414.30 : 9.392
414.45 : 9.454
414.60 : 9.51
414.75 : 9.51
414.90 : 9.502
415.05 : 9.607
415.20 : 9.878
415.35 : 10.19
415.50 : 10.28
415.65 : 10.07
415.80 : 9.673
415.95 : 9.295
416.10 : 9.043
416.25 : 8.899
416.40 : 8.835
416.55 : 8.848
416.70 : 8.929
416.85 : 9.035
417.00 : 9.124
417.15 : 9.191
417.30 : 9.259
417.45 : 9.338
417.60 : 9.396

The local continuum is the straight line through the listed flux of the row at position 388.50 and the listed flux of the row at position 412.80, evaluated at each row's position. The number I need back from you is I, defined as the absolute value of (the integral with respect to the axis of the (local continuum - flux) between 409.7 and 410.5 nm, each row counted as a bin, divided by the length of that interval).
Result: 0.64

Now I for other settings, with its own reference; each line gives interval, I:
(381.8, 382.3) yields 0.00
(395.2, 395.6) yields 0.22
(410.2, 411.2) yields 0.68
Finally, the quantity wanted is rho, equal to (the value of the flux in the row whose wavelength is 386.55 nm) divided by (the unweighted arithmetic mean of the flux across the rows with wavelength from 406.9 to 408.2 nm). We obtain 1.19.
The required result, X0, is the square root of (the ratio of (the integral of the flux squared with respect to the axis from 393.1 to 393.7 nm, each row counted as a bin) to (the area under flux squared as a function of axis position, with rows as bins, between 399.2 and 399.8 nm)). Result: 1.10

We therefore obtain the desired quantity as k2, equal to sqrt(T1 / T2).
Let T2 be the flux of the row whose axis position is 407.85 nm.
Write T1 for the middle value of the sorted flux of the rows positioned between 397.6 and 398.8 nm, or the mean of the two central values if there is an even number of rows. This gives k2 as 1.02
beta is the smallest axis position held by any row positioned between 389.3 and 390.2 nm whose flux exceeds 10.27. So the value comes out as 389.40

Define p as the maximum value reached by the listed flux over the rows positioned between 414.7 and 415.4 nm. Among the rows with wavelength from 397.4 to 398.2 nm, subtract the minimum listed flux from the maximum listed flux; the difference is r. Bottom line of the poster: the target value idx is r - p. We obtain -9.9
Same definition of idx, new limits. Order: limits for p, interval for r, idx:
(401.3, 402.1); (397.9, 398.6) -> -9.5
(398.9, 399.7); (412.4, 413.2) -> -9.7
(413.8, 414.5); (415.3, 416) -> -8.5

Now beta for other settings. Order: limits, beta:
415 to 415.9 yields 415.50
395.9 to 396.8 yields 396.00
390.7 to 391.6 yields 390.75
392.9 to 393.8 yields 393.00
